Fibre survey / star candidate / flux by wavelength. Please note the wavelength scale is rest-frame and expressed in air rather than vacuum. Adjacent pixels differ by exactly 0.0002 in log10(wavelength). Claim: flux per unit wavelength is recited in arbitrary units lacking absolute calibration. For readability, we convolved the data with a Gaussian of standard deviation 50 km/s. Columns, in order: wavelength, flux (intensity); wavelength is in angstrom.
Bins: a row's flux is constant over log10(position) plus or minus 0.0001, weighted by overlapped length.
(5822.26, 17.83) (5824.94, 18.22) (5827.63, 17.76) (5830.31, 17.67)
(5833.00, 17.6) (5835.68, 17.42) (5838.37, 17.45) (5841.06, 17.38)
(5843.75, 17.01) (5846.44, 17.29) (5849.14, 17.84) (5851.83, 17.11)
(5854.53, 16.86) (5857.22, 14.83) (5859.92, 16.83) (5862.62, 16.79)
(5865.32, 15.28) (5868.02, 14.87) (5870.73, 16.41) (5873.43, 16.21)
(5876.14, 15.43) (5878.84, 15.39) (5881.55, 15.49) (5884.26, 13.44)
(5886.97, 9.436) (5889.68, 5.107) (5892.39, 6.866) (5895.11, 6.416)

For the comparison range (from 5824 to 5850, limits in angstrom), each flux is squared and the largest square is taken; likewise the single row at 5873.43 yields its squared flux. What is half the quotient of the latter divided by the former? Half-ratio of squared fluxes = 0.40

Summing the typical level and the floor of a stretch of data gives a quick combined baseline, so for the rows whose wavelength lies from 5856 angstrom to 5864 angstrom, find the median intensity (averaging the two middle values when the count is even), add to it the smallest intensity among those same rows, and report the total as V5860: 31.6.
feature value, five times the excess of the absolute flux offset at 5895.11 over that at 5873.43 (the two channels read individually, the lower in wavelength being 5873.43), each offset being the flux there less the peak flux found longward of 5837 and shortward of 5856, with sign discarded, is 49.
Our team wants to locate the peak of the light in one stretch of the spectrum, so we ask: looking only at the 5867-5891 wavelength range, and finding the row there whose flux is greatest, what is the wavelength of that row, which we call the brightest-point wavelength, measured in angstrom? 5870.73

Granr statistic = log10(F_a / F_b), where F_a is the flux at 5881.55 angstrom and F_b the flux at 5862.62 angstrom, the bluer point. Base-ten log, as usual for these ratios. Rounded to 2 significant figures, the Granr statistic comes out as -0.035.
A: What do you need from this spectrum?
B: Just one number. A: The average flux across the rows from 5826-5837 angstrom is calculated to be 17.6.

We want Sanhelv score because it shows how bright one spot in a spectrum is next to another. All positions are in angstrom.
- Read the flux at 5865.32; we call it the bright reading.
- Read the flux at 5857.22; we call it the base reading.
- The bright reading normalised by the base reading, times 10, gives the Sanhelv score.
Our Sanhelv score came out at 10.3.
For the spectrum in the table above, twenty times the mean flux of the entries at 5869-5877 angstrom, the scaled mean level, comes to 320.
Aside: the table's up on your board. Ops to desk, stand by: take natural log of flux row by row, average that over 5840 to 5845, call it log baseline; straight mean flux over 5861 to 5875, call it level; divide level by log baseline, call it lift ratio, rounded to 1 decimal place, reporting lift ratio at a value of 5.6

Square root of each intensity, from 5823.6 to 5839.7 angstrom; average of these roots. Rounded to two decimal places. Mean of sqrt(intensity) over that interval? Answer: 4.21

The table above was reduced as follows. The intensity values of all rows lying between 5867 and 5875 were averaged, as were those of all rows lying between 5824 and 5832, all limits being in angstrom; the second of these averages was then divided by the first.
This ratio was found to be 1.13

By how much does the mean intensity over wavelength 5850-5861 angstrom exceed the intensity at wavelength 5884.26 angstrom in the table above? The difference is 3.0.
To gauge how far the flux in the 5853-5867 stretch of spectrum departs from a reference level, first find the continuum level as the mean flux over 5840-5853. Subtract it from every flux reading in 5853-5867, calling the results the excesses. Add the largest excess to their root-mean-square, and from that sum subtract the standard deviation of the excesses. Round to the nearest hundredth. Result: 0.15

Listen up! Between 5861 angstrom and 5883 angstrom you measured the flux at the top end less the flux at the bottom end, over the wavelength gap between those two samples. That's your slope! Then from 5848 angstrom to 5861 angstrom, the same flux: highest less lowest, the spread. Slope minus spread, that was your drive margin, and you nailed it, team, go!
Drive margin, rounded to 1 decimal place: -3.1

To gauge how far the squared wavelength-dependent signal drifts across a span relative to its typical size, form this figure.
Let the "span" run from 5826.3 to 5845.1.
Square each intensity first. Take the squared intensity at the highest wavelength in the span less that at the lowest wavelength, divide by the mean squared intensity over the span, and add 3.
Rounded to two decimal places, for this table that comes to 2.91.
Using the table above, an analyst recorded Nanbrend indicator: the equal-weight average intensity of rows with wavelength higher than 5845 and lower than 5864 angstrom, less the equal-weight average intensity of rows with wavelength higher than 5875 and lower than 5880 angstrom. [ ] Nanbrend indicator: 1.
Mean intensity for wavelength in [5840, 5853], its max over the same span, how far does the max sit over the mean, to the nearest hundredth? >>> 0.51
